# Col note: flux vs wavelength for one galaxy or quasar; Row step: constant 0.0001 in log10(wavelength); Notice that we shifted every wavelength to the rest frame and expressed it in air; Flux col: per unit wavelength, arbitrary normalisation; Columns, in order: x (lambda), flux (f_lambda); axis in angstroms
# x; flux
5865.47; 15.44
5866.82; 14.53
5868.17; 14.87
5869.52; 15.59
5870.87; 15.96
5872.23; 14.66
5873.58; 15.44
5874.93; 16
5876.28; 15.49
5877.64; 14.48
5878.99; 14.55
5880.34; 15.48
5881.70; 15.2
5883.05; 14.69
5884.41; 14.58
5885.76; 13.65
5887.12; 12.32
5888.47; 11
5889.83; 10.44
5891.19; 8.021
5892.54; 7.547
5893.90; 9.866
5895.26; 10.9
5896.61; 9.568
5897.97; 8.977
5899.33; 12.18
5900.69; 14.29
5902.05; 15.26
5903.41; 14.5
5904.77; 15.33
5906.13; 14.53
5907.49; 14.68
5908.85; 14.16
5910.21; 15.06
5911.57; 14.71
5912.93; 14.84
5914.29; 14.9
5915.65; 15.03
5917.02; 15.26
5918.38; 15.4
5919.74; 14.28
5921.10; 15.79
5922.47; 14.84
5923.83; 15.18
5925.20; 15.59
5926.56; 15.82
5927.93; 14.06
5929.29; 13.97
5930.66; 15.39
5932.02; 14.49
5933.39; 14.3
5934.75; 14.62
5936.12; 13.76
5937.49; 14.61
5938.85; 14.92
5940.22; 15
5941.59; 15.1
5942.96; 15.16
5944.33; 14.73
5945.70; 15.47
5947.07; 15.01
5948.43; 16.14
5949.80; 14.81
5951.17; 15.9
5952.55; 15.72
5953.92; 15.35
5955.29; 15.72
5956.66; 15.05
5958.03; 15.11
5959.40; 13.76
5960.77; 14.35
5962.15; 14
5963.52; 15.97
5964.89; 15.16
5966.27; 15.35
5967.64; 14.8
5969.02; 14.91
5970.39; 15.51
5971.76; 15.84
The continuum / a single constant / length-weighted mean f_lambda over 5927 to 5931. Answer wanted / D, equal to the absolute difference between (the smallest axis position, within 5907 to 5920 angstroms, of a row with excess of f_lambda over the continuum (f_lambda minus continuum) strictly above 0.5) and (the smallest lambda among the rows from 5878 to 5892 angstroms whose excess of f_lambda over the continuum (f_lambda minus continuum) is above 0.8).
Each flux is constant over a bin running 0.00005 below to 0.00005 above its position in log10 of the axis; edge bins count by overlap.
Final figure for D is 29.9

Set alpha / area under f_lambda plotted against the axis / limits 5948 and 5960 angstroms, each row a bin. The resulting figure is 183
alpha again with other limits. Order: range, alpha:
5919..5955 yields 540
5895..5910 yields 199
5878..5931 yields 723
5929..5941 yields 175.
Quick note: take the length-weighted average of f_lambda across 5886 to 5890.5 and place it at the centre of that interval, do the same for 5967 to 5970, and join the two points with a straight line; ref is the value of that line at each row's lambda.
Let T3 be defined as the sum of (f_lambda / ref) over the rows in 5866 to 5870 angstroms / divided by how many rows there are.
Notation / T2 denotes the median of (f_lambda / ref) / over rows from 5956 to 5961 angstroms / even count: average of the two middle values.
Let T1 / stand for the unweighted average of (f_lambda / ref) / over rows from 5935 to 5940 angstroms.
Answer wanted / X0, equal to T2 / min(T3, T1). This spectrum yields 1.0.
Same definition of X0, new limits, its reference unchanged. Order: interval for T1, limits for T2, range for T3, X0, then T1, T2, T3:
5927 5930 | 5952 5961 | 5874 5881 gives 1.0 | 1.06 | 1.0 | 1.38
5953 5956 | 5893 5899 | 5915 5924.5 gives 0.8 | 1.08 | 0.8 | 1.18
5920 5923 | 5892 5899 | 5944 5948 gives 0.7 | 1.19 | 0.8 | 1.08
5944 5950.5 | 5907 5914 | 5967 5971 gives 1.2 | 1.09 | 1.2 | 1.01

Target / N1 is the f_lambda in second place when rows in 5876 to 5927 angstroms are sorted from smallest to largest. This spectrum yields 8.021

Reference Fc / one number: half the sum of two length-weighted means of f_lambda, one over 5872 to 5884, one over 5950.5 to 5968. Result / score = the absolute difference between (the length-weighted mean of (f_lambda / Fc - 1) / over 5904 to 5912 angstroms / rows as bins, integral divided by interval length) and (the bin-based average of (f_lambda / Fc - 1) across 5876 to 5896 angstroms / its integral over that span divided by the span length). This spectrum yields 0.15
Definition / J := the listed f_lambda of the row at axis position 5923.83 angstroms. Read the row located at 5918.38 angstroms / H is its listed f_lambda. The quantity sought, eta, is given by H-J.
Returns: 0.2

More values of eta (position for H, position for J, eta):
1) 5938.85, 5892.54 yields 7.4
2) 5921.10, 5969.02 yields 0.9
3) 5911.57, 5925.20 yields -0.9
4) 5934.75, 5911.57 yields -0.1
